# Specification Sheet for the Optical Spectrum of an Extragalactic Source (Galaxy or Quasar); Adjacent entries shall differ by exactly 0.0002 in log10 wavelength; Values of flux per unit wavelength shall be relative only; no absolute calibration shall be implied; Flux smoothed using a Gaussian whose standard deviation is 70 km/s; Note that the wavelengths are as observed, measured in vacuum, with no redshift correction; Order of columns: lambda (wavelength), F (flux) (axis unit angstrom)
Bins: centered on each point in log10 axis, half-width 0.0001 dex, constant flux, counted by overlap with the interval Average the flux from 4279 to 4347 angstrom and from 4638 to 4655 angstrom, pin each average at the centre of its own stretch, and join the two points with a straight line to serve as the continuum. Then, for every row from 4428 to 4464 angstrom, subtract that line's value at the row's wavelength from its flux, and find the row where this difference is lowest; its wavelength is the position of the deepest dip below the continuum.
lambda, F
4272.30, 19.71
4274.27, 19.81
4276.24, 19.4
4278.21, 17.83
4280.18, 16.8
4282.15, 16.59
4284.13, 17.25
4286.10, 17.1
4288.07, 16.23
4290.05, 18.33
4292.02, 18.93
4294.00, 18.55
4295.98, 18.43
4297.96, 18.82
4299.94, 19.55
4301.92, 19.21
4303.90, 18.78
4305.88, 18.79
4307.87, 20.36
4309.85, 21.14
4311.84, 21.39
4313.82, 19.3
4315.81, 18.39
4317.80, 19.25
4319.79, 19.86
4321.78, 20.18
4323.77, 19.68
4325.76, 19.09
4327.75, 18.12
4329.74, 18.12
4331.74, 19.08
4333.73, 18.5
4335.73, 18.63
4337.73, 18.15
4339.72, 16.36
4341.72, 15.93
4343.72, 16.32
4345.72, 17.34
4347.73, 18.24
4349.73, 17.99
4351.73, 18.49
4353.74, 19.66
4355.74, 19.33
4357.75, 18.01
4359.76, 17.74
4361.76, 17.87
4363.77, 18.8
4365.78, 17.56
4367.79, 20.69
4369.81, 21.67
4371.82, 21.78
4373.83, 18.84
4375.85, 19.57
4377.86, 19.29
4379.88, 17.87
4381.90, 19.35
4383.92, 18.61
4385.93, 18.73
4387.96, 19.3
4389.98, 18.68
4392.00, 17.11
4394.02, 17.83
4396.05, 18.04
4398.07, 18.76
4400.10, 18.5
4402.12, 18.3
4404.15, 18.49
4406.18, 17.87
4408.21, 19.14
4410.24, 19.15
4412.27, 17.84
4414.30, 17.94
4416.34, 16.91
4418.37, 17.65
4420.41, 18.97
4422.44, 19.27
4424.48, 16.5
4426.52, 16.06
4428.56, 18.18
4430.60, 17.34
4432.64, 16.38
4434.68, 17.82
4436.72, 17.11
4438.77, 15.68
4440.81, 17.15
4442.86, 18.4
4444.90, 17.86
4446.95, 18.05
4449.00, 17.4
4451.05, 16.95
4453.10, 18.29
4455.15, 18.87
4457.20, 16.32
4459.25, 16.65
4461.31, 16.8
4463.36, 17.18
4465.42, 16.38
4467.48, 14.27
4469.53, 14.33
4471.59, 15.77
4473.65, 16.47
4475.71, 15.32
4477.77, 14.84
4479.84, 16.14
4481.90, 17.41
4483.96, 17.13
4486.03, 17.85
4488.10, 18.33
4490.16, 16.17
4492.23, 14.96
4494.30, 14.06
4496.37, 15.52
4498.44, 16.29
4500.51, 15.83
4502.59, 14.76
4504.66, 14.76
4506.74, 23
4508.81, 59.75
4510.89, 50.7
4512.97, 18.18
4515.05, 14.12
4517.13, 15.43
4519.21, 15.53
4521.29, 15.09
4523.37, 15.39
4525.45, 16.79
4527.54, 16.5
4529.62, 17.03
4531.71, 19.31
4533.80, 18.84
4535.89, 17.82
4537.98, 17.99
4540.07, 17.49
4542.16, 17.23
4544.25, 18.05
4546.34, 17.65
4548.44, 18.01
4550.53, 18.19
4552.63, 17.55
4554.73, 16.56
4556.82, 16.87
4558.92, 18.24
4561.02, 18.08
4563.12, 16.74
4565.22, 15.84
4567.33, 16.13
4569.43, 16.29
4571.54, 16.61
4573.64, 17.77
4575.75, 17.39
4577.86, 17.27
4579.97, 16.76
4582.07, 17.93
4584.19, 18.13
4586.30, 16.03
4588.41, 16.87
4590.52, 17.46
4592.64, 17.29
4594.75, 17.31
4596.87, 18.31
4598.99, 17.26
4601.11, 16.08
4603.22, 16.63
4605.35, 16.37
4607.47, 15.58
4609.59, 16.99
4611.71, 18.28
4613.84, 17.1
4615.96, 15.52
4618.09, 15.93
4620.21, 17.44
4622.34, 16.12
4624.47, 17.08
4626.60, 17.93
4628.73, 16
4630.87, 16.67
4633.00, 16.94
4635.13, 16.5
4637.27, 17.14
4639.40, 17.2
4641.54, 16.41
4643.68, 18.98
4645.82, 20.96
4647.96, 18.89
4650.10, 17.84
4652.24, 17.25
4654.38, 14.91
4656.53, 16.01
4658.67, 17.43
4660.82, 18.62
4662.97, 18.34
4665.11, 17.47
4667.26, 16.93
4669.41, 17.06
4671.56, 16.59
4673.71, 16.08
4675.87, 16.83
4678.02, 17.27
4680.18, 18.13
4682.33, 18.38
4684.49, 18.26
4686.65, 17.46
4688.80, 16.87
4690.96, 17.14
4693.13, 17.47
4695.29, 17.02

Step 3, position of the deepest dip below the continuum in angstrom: 4438.77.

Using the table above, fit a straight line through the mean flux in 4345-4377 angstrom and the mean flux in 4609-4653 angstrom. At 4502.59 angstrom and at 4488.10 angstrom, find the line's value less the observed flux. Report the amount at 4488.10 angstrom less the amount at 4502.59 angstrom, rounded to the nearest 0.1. -3.5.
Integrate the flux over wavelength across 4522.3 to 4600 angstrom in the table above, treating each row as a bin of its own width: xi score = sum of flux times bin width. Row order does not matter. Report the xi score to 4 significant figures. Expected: 1346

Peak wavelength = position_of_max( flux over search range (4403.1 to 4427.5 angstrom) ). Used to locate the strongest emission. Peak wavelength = 4422.44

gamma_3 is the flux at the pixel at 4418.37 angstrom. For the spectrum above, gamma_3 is 17.65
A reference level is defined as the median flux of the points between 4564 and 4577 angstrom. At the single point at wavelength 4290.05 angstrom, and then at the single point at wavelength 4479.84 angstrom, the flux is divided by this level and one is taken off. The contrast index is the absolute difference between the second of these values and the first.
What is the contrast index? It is 0.13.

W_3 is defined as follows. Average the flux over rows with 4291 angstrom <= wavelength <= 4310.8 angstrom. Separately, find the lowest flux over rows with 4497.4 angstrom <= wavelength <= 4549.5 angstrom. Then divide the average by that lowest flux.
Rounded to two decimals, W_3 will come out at 1.36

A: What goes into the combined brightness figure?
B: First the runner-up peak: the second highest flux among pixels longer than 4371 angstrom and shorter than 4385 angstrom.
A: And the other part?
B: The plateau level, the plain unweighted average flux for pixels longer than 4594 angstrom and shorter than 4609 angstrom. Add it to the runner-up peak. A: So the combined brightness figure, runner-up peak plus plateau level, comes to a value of 36.4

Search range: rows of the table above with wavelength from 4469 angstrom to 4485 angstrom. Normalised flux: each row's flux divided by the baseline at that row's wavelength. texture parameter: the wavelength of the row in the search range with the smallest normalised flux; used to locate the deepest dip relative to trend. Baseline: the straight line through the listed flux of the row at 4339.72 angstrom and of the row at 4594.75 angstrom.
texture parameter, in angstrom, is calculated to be 4469.53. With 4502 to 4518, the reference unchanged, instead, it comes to 4515.05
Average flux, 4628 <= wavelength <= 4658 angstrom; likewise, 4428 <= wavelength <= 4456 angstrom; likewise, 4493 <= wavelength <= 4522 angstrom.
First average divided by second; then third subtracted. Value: -20.7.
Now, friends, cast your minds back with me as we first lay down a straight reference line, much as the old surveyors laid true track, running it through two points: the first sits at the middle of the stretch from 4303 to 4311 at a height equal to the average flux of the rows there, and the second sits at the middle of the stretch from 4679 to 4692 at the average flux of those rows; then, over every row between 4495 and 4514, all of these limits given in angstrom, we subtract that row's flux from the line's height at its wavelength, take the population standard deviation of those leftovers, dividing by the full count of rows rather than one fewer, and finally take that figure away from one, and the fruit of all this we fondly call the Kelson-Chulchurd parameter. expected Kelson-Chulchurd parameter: -15.3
